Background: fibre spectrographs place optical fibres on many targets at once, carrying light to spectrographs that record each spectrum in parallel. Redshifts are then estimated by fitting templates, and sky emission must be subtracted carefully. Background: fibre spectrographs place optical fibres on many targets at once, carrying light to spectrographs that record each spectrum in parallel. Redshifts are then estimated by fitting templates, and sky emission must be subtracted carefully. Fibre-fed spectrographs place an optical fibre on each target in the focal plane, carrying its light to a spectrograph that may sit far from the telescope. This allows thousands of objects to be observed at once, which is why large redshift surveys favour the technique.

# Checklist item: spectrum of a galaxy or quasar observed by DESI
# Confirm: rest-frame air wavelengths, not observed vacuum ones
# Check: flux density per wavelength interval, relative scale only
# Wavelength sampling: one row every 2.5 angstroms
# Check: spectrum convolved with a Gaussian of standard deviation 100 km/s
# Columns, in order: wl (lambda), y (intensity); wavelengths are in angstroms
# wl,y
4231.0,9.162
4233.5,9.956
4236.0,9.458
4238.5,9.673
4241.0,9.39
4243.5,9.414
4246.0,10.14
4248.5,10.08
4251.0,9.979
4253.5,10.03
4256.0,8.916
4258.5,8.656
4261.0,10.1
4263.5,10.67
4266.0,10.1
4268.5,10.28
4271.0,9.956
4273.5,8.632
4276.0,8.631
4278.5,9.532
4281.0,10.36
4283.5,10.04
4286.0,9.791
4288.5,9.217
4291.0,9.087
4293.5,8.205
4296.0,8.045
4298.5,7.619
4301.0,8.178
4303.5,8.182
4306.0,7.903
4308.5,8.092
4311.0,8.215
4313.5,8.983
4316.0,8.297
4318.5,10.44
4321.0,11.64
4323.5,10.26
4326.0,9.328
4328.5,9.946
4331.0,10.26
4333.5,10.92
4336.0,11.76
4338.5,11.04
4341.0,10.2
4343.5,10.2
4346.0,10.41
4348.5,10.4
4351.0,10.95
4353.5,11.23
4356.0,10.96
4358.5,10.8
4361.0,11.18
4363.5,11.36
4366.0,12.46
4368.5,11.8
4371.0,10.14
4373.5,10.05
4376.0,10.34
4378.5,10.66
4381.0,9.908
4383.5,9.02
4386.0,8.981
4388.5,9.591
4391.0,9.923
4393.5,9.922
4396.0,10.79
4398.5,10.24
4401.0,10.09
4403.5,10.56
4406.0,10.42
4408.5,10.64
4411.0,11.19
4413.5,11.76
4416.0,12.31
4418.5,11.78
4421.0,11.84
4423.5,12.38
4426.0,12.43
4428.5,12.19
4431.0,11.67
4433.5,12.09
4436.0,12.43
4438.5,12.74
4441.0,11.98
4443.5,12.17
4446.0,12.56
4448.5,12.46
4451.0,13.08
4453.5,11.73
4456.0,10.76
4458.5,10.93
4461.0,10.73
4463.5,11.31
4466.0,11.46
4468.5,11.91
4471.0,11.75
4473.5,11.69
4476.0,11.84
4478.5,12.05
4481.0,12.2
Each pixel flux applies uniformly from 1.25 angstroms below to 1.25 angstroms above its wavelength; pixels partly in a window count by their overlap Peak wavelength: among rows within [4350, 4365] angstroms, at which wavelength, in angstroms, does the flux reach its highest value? 4363.5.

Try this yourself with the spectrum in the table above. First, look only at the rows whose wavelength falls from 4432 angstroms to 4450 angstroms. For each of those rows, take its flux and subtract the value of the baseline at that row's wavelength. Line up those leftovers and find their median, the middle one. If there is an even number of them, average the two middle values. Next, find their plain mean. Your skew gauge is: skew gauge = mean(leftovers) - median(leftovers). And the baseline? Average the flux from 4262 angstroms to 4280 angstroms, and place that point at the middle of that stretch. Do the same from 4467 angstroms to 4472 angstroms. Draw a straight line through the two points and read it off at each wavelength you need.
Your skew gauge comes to -0.03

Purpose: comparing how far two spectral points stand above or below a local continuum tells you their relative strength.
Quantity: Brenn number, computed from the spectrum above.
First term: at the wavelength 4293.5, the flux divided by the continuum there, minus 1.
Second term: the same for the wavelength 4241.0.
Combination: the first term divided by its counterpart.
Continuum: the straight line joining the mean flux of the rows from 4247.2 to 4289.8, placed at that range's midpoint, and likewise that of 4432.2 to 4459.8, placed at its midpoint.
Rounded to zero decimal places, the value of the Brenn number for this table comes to -31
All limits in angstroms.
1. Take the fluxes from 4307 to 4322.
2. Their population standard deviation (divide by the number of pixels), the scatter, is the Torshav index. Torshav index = 1.32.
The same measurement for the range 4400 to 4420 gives 0.74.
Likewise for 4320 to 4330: 0.85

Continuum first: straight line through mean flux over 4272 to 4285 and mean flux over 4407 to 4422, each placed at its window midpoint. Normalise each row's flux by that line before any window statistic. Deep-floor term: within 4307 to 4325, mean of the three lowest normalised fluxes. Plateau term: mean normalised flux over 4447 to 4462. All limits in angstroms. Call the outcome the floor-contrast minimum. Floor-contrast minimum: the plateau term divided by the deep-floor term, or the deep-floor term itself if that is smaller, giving 0.82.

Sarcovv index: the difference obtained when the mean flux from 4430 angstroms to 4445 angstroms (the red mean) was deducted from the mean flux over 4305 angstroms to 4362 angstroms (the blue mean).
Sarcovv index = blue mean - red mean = -2.0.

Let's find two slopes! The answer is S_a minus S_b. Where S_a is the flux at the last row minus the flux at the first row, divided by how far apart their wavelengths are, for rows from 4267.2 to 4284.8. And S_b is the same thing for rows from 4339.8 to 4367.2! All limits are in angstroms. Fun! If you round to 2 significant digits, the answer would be -0.11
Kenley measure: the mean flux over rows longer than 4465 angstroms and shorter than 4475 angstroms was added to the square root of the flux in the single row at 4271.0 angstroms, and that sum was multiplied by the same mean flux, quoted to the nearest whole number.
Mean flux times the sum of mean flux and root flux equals 174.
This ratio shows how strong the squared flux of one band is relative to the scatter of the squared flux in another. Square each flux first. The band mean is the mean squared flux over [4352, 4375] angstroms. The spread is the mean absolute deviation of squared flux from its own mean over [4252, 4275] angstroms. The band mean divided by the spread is 10.1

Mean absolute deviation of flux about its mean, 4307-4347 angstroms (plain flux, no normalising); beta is 0.89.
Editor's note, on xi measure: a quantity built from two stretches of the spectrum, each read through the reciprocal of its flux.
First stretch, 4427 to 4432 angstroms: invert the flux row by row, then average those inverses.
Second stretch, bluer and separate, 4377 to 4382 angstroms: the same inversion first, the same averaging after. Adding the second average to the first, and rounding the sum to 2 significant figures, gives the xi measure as 0.18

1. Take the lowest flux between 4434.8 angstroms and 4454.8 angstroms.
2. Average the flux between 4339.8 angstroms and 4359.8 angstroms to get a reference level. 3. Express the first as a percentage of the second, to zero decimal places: 110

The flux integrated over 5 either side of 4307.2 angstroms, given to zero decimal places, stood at 81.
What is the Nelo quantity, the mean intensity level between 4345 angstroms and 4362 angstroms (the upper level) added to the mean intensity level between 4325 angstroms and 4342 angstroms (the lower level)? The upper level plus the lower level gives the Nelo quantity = 21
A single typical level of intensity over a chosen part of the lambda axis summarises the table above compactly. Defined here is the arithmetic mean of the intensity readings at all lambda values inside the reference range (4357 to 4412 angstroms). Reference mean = 10.5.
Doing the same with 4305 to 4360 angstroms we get 10.1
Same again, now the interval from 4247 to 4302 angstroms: 9.4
